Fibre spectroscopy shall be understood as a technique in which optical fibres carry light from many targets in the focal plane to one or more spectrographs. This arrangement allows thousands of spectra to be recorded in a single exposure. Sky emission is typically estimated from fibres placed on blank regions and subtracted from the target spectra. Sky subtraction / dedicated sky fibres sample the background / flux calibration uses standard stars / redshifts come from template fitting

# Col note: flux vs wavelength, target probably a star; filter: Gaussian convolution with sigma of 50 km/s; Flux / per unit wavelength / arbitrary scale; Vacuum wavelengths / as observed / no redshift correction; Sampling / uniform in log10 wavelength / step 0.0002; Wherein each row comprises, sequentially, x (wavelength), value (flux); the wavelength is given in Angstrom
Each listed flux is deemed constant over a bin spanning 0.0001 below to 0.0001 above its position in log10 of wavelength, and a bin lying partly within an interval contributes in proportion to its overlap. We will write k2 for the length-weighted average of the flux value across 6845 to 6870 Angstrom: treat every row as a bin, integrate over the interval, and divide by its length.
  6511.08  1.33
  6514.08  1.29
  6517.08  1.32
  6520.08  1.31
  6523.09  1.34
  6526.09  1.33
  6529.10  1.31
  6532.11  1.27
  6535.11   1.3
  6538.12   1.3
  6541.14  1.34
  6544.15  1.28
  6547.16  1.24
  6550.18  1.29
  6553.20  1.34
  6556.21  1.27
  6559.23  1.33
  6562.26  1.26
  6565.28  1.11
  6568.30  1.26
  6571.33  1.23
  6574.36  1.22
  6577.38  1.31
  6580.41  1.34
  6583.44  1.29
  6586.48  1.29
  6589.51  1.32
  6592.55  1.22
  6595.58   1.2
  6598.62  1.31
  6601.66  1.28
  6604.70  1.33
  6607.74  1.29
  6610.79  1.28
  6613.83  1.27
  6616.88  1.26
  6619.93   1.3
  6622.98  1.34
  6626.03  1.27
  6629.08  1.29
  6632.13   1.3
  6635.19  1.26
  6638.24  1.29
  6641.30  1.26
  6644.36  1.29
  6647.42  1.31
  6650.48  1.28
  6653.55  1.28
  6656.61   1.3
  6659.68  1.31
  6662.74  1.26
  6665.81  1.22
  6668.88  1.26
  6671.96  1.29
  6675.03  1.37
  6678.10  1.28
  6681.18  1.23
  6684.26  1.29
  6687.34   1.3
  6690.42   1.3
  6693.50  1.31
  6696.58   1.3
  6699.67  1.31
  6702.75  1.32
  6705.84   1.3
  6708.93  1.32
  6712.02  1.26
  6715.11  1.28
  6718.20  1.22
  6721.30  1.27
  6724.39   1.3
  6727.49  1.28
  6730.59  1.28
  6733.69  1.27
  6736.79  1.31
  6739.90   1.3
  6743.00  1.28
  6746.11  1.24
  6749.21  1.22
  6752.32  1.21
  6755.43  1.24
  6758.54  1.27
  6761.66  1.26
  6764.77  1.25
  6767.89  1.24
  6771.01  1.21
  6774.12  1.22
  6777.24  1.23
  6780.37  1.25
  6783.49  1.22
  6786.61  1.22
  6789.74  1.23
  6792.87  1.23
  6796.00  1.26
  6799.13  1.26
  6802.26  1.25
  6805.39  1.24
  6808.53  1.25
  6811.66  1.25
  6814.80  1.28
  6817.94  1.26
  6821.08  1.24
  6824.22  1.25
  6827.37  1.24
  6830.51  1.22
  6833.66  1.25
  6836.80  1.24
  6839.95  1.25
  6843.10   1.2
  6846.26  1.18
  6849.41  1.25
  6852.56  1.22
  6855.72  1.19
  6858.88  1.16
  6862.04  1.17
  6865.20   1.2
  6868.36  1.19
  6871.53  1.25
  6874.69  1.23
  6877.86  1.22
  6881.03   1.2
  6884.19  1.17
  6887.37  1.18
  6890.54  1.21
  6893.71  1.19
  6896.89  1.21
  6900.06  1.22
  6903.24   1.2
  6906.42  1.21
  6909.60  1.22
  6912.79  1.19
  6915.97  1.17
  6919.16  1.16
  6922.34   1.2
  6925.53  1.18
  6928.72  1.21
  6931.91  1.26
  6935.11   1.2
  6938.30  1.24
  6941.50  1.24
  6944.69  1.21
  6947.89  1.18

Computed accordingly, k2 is 1.20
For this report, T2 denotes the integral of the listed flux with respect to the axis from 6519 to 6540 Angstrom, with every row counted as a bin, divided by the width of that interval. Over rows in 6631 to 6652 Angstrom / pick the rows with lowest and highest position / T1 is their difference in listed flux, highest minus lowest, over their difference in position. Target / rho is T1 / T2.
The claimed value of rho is -0.0008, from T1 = -0.0011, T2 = 1.309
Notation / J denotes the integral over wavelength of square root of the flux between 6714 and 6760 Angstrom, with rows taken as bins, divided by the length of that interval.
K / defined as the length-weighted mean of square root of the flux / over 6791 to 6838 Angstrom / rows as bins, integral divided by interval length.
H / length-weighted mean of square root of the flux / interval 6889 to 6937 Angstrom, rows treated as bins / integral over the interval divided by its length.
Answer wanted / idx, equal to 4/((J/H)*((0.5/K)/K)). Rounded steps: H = 1.10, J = 1.12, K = 1.12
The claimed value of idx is 9.7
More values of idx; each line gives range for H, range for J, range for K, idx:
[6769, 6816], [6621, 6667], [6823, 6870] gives 9.5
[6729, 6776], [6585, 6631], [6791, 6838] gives 9.9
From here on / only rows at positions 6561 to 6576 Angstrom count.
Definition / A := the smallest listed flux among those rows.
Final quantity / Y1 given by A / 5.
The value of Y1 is 0.222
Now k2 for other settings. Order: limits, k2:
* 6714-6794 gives 1.25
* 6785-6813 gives 1.24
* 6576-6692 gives 1.29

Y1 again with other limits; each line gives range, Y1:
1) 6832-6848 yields 0.236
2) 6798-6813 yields 0.248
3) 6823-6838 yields 0.244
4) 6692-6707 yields 0.260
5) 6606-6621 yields 0.252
